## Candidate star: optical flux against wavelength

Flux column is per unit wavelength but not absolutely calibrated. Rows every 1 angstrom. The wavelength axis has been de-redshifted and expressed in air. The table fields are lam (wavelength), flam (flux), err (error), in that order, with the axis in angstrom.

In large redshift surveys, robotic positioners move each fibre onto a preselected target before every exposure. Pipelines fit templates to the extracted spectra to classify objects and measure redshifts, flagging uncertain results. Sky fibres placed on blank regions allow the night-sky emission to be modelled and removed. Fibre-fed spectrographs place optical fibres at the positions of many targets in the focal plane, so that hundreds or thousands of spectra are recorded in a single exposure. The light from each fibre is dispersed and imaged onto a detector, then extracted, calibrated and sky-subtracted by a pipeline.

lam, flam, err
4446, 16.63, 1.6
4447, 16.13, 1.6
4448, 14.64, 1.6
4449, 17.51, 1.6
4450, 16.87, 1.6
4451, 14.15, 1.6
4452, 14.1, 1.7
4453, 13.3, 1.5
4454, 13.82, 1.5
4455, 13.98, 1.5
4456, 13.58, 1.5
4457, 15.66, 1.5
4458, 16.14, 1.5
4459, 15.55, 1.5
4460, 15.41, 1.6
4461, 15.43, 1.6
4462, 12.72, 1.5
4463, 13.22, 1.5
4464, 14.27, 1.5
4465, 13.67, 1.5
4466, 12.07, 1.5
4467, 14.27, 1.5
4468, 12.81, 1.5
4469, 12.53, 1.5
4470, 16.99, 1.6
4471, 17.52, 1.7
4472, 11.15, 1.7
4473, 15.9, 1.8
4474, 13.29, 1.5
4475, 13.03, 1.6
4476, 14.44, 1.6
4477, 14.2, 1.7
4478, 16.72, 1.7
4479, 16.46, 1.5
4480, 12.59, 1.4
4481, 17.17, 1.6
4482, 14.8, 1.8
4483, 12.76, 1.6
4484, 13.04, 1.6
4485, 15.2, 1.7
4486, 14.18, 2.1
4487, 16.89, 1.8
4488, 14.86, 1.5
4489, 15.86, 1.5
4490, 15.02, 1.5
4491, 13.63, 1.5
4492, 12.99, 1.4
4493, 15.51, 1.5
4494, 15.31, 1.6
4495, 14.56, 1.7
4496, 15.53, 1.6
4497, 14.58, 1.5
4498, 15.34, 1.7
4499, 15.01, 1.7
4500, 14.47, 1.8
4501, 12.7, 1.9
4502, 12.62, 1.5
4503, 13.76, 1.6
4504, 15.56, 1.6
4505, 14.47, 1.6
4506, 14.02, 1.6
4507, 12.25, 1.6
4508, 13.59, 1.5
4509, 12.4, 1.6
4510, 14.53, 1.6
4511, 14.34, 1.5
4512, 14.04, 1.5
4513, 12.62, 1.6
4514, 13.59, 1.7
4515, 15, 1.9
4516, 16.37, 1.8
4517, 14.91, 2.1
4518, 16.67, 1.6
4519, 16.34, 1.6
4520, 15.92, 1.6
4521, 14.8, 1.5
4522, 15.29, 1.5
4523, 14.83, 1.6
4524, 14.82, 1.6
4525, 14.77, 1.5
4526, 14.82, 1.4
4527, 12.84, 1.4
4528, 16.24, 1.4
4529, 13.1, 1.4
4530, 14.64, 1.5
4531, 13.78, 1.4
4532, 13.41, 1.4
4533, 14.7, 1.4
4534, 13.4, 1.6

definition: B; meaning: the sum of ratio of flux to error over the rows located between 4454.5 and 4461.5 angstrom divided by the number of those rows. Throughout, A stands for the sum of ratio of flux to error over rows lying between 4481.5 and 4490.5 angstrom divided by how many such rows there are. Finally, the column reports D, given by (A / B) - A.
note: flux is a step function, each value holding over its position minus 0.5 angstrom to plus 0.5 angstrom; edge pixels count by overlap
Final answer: -7.98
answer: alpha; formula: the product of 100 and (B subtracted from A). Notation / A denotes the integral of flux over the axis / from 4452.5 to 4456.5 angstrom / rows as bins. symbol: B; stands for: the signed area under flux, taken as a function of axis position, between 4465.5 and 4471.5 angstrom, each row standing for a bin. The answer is -3151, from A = 55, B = 86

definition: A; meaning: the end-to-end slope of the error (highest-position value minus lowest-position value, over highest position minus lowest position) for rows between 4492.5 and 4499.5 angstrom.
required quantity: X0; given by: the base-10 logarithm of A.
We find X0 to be -1.48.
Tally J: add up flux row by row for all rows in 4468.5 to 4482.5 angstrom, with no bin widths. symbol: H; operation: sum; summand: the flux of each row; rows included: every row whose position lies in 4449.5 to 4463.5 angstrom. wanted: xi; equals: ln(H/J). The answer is -0.01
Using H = 204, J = 207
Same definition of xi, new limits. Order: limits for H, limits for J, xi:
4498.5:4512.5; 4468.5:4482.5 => -0.07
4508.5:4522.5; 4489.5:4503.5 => 0.03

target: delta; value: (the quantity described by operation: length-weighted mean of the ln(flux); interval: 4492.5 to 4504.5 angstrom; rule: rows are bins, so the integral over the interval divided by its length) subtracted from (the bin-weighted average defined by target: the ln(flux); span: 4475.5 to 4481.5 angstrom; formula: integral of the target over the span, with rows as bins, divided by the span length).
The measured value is 0.04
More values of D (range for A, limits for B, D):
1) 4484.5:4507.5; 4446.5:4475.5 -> -8.01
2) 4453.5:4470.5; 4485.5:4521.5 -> -8.33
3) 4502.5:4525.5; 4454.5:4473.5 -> -8.05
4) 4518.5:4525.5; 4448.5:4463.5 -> -8.77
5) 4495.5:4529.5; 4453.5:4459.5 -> -8.16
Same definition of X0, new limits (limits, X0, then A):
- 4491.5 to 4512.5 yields -2.30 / 0.005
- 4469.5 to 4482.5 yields -1.78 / 0.017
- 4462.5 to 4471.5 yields -1.60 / 0.025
